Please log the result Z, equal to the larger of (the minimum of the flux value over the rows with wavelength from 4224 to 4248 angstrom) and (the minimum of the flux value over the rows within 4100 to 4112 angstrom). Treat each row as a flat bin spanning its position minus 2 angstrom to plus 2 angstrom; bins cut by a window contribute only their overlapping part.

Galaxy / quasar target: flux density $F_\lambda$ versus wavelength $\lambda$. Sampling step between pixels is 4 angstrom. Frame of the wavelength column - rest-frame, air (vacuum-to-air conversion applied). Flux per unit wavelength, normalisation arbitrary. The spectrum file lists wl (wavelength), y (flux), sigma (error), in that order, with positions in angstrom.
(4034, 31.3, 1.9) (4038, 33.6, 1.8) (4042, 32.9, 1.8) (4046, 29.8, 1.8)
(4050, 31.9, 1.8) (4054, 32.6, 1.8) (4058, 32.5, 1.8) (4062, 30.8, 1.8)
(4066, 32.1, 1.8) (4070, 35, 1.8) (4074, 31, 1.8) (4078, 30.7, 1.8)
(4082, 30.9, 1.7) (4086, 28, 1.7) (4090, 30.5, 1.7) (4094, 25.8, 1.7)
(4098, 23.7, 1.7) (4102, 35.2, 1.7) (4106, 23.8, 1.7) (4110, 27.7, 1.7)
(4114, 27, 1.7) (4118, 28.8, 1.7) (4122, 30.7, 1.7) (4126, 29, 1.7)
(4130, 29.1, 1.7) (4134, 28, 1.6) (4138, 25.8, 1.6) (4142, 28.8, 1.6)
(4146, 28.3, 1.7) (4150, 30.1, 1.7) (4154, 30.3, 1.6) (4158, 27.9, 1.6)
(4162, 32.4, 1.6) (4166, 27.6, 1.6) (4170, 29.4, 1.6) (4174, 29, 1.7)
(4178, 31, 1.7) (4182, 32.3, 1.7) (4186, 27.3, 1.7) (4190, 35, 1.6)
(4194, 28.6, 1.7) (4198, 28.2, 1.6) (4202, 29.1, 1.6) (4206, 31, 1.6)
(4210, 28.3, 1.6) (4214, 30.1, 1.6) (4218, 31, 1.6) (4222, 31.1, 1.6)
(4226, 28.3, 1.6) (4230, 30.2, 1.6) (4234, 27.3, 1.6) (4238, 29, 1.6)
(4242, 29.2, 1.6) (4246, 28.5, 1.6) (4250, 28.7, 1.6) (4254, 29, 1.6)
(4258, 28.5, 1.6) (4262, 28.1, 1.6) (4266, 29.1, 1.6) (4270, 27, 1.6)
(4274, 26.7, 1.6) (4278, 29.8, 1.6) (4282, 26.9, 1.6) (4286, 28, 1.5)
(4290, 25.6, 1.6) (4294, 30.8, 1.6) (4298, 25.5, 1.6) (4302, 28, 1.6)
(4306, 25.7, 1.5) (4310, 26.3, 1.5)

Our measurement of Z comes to 27.3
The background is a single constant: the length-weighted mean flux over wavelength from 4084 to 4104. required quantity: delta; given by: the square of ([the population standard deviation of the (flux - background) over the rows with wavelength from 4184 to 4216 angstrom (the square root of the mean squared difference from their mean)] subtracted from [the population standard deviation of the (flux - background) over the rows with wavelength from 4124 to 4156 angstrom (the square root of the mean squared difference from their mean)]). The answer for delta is 0.9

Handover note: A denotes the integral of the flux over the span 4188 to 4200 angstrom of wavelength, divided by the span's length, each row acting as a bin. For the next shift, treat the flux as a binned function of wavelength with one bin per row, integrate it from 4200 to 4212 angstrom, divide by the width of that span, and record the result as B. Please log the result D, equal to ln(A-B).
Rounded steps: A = 30.6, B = 29.5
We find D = 0.1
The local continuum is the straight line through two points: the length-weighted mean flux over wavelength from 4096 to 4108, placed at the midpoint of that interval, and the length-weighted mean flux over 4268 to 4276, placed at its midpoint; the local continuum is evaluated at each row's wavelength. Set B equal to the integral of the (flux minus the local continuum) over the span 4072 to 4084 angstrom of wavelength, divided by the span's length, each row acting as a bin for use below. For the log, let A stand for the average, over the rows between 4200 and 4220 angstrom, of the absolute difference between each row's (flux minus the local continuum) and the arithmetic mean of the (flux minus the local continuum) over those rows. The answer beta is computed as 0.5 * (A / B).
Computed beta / 0.15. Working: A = 0.97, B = 3.2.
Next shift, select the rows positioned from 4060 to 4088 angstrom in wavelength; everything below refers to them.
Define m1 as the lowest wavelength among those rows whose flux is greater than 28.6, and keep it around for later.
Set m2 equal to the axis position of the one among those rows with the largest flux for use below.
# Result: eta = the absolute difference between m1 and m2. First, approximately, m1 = 4062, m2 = 4070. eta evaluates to 8 angstrom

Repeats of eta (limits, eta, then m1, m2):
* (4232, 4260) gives 4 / 4238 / 4242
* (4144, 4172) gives 12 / 4150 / 4162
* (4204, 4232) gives 16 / 4206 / 4222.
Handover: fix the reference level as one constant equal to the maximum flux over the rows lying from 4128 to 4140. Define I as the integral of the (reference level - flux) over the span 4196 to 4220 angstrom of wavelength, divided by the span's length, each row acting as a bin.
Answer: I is -0.52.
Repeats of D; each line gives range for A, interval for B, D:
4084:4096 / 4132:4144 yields -0.6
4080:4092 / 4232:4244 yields 0.3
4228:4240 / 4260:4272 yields -0.3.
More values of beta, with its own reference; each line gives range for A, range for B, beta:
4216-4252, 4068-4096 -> 0.19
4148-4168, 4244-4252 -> 0.46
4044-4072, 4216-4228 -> 0.18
